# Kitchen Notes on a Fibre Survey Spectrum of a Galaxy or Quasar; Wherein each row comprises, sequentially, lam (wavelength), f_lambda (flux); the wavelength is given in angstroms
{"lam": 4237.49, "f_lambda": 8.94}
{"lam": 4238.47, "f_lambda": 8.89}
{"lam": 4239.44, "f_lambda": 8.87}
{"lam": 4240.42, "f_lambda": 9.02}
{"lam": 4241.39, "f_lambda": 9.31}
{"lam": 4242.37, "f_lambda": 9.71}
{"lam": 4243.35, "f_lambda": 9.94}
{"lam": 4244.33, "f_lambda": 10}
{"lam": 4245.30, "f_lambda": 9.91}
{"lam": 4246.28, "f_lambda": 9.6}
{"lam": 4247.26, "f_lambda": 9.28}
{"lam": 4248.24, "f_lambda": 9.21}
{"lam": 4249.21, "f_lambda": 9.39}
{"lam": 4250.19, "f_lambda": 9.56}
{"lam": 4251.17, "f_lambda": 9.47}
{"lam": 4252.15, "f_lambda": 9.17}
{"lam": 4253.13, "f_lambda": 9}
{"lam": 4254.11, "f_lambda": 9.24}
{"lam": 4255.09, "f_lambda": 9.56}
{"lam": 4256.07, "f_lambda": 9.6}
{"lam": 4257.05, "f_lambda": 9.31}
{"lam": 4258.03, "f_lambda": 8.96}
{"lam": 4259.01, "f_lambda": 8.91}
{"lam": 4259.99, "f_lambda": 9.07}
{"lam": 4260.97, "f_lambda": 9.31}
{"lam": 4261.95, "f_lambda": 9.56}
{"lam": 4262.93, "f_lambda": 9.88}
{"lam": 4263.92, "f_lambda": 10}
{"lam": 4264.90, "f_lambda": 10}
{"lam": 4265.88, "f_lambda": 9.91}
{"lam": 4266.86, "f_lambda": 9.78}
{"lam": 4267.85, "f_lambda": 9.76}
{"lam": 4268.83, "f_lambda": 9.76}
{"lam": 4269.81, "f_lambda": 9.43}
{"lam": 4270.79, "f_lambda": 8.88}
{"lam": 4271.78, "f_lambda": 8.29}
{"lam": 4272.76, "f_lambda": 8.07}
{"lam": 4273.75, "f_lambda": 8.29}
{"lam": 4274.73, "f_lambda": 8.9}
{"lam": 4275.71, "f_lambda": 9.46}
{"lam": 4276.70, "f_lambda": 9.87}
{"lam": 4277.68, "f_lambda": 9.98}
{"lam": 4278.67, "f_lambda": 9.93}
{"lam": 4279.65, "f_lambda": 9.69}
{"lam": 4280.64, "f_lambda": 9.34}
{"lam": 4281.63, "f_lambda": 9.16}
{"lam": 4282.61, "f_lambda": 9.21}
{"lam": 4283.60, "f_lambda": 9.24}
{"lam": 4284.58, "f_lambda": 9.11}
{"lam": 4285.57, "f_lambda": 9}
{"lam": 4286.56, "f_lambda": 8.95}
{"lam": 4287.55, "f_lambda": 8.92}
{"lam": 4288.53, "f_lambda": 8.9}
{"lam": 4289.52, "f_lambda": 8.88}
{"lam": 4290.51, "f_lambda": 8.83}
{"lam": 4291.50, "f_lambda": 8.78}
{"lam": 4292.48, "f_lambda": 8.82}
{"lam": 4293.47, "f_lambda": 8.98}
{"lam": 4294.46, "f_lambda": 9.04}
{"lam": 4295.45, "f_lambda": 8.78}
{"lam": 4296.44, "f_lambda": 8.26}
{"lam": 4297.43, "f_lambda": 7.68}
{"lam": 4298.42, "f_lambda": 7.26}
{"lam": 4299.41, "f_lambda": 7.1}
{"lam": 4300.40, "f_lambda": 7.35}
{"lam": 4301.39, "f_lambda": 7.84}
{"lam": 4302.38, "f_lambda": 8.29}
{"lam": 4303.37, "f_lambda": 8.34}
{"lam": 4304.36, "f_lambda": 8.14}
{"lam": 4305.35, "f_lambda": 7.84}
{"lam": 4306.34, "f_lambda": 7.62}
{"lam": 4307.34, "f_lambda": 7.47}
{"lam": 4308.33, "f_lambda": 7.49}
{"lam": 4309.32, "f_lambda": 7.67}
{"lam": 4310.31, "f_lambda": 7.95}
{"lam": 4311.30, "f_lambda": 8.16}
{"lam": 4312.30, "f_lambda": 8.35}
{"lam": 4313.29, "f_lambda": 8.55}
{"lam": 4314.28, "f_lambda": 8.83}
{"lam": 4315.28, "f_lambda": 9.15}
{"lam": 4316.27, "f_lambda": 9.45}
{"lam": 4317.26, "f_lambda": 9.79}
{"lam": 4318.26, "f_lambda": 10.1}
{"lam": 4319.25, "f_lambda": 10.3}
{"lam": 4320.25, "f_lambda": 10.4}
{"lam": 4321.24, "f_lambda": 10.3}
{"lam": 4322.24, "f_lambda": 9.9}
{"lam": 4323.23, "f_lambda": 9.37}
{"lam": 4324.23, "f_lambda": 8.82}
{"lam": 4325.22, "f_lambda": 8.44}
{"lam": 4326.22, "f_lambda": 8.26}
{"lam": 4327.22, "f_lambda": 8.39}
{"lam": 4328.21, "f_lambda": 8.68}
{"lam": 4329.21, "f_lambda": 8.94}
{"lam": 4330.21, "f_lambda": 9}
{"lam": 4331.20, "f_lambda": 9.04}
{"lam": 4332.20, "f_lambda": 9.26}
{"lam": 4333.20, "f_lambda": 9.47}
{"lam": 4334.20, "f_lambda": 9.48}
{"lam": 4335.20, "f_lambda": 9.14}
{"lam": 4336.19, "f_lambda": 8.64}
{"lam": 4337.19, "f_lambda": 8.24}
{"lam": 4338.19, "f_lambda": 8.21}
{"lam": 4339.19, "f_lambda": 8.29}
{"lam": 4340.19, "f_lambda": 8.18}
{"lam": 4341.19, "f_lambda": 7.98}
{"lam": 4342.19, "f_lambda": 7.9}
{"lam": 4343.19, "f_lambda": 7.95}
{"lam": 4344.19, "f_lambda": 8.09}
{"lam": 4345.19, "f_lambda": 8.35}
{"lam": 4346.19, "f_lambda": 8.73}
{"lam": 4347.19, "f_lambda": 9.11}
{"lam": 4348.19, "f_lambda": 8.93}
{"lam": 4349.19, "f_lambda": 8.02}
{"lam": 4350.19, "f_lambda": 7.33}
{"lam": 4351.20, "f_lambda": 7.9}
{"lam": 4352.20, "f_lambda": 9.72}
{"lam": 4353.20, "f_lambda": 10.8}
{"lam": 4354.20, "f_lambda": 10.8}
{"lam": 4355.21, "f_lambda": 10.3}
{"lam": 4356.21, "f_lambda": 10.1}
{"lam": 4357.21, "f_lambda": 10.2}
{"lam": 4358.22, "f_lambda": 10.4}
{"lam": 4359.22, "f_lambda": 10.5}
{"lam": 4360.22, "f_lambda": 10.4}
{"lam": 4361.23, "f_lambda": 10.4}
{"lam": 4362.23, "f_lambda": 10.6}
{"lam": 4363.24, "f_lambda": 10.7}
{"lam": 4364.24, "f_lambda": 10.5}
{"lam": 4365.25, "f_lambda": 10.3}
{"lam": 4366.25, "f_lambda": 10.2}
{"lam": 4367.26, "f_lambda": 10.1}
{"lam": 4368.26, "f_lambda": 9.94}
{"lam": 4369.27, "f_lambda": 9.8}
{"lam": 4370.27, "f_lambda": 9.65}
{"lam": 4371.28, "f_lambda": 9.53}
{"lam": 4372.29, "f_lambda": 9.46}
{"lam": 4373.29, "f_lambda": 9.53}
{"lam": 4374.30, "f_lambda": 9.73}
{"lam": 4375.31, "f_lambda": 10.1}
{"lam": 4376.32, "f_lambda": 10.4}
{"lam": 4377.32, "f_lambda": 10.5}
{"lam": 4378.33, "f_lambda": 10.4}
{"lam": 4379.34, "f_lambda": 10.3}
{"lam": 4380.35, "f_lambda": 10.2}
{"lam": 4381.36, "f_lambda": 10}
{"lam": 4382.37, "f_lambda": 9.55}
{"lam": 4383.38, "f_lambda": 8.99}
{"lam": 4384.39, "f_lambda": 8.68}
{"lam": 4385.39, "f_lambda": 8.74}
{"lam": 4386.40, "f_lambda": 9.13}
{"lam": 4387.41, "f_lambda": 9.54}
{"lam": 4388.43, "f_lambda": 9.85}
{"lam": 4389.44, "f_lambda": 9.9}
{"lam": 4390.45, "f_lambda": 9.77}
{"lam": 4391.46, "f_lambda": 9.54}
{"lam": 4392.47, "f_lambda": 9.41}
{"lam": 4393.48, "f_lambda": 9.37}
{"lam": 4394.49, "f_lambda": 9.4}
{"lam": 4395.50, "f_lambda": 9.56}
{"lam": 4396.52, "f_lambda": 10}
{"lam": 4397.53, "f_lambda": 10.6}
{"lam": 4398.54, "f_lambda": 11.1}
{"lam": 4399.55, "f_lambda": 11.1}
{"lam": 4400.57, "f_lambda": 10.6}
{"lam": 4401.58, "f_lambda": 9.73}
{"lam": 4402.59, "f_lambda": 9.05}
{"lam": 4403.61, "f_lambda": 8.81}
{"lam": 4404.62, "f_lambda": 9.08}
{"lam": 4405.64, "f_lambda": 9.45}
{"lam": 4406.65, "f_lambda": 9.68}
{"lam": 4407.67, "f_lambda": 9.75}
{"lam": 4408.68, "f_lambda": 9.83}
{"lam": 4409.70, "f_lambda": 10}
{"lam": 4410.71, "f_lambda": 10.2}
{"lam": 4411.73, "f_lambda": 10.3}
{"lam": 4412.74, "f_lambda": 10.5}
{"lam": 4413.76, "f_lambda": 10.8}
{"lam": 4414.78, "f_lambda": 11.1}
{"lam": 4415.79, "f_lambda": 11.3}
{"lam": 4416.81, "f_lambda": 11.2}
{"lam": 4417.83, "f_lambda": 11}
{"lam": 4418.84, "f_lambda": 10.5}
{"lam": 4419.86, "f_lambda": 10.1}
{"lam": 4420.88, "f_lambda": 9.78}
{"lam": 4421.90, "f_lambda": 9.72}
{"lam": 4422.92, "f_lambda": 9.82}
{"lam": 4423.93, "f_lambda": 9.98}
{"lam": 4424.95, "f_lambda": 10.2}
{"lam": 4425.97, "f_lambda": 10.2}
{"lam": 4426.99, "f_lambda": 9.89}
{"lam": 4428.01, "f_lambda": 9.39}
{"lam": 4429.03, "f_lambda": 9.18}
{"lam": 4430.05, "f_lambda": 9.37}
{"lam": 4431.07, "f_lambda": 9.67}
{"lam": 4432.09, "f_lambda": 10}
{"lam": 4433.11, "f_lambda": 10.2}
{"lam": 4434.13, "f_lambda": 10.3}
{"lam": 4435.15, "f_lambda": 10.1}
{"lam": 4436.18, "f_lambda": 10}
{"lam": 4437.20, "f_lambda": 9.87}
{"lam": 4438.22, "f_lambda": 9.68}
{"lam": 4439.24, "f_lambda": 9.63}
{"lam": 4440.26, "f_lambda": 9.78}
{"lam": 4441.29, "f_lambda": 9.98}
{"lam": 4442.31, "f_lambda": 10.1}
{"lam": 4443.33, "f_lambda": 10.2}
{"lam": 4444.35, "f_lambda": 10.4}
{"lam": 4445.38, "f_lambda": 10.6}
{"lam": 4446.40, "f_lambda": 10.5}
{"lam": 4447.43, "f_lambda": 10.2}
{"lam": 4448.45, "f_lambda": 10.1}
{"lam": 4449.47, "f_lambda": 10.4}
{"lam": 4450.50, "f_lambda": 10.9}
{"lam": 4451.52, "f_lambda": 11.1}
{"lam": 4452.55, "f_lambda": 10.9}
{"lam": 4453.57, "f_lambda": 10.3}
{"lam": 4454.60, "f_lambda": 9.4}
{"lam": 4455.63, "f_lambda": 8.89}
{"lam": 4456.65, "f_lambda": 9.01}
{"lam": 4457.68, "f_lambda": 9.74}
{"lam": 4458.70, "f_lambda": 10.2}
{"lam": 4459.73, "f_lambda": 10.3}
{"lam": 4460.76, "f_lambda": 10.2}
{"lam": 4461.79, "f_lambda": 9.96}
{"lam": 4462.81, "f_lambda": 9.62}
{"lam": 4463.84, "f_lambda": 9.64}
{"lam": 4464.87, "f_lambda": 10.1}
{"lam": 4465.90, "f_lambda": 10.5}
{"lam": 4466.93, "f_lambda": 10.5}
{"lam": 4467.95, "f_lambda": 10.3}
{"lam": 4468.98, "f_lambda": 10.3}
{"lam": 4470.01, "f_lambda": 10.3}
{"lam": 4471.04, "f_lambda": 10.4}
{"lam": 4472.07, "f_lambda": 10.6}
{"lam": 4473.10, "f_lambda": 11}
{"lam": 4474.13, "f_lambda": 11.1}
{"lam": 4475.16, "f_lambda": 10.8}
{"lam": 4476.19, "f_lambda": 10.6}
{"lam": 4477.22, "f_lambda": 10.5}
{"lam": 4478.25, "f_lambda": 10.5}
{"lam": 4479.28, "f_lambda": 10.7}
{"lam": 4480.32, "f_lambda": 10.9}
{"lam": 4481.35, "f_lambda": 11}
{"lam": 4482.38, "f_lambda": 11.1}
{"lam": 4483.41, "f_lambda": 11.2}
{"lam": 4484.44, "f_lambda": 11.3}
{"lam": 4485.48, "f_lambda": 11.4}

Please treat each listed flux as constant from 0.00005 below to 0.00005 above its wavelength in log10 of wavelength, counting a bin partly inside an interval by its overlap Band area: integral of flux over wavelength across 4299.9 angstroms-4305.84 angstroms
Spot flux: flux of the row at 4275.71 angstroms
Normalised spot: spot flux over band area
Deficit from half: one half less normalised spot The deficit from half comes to 0.30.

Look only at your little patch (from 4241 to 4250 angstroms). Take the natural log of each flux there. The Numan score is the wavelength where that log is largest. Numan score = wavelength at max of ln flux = 4244.33 angstroms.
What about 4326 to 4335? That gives 4334.20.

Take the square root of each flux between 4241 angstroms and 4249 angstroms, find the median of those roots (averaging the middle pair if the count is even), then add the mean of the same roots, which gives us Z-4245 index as 6.21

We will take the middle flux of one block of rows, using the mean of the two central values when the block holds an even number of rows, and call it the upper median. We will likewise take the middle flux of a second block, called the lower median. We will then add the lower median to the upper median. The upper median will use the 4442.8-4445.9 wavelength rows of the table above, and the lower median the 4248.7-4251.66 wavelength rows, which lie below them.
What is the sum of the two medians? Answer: 19.9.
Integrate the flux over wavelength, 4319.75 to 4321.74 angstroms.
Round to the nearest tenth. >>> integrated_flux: 20.6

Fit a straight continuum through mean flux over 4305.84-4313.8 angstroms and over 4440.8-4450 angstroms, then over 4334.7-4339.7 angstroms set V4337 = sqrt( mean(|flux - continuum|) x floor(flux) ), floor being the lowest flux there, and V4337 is 1.6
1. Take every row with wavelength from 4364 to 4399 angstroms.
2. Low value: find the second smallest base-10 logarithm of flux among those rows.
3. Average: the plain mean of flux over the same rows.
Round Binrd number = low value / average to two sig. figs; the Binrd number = 0.096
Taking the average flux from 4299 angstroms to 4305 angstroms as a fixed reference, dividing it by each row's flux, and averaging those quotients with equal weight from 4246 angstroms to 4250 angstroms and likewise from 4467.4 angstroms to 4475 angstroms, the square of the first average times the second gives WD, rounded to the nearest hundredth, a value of 0.52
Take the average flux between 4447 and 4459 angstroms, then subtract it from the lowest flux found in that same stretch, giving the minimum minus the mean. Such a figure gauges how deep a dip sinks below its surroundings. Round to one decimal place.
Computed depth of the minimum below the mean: -1.2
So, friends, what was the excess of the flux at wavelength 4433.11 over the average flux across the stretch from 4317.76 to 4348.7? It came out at 1.3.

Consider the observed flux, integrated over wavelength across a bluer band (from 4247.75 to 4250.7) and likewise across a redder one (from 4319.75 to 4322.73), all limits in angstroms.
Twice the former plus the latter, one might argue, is 86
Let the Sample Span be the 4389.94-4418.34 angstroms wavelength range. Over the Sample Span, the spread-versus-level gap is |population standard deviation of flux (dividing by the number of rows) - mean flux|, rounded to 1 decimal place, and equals 9.4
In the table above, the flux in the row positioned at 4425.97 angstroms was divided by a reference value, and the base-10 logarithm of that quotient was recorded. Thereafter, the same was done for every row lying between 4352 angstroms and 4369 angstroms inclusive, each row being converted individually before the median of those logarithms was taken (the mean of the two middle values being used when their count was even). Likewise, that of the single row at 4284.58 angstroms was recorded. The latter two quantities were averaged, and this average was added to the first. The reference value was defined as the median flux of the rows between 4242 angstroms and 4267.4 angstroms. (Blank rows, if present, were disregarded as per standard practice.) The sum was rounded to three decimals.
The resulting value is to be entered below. 0.036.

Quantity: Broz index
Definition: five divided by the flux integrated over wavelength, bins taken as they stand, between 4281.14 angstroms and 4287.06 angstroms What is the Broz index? 0.093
